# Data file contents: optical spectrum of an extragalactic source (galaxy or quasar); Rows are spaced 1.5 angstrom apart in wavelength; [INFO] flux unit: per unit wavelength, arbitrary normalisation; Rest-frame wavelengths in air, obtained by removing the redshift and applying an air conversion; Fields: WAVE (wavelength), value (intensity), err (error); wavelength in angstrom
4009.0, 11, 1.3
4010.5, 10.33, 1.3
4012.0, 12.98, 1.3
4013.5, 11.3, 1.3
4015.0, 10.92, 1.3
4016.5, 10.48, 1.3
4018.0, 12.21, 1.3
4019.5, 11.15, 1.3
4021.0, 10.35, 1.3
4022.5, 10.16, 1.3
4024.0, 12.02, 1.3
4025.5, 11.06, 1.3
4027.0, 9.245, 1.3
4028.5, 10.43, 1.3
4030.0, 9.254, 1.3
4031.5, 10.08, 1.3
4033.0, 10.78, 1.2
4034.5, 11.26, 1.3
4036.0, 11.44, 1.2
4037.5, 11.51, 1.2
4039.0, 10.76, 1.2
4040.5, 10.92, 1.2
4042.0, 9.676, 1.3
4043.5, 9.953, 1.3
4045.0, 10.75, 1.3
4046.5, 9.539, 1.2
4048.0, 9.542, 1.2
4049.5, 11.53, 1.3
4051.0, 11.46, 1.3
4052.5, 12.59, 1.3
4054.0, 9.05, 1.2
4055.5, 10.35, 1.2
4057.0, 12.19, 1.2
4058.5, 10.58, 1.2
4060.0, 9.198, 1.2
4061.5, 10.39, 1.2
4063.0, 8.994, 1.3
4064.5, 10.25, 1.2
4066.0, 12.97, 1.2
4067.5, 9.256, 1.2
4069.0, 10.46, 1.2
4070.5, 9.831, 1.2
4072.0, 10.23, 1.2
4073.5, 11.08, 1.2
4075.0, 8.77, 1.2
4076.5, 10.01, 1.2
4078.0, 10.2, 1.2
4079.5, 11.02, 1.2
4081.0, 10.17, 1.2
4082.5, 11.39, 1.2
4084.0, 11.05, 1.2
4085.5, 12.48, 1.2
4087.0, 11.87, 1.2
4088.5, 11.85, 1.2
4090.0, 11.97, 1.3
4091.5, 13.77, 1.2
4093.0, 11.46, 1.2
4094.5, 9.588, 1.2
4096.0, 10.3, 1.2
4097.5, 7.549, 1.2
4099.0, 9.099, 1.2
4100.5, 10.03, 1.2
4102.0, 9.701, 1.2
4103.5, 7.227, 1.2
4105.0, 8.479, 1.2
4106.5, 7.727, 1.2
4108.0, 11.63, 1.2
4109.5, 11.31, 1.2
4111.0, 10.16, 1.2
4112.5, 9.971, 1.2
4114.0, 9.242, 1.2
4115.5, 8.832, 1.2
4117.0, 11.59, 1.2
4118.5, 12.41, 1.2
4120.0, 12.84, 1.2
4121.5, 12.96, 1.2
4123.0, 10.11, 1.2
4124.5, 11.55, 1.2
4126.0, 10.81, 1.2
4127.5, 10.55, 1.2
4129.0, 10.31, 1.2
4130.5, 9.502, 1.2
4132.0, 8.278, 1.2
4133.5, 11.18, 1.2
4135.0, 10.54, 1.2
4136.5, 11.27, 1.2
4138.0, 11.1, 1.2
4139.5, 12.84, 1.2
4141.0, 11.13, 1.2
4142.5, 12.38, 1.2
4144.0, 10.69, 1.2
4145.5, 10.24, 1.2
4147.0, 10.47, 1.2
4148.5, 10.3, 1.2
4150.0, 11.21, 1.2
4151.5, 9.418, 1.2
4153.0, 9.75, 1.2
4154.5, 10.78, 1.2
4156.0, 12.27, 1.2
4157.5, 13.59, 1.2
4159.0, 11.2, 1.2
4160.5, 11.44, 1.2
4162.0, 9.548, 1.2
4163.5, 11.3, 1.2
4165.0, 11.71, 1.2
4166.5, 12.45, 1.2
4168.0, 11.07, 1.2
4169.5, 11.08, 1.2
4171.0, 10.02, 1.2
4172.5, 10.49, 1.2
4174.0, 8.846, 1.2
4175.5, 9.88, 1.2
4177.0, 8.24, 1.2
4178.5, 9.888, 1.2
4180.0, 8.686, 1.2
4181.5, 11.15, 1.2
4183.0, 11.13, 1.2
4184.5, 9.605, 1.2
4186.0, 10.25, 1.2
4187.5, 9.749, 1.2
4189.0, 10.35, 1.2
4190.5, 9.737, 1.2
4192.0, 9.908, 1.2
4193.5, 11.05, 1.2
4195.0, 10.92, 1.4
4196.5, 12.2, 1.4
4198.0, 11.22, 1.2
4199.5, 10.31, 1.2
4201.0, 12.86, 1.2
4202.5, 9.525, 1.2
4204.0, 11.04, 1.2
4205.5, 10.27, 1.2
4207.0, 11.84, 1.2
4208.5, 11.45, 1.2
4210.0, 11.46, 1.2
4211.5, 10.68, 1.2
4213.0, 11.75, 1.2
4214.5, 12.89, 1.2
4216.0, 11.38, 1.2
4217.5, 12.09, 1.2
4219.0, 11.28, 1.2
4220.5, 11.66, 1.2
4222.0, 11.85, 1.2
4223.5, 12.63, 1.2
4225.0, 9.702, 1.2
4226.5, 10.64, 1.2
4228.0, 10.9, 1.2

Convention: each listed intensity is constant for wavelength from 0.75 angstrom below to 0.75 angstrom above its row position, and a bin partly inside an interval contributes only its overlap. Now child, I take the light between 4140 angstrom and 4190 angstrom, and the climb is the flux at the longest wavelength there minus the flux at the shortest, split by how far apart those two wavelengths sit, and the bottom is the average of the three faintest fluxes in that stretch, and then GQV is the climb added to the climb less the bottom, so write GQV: -8.62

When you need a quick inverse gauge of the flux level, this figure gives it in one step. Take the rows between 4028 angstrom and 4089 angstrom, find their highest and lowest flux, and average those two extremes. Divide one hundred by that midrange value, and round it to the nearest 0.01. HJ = 9.20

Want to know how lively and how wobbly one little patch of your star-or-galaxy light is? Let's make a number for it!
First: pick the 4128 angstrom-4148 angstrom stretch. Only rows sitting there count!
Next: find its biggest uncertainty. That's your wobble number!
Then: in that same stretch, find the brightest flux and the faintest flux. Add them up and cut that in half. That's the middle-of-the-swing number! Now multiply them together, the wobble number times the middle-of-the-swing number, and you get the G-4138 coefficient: 12.7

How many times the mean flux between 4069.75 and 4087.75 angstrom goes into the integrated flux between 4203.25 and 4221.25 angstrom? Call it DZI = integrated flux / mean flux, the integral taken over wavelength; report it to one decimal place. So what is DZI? 19.4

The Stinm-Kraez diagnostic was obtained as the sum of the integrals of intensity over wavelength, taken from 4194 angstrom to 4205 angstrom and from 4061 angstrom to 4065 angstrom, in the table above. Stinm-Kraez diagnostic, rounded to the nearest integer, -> 162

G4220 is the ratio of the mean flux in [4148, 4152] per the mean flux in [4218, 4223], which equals 0.89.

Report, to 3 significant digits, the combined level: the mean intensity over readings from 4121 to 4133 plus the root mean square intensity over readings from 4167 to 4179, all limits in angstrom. 20.5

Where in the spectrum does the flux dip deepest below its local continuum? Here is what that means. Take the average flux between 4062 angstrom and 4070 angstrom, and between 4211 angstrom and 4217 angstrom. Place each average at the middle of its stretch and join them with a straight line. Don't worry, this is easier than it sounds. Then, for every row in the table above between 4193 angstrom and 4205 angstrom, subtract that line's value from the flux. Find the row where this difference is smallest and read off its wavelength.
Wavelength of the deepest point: 4202.5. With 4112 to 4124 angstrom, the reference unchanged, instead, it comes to 4115.5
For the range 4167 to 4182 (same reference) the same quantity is 4177.0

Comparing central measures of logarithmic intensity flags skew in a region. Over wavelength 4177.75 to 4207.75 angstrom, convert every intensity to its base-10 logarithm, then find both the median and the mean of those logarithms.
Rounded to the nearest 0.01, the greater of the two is 1.02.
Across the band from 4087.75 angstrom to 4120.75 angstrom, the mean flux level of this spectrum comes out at 10.3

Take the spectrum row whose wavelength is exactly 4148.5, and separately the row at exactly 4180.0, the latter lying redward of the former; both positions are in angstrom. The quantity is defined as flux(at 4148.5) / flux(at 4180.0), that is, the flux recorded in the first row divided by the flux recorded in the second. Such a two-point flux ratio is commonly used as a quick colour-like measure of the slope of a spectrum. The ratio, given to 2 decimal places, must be 1.19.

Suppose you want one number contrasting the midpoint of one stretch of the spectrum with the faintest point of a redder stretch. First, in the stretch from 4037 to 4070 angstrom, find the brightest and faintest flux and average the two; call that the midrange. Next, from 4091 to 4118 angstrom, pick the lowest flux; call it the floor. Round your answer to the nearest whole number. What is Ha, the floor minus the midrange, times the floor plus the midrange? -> -68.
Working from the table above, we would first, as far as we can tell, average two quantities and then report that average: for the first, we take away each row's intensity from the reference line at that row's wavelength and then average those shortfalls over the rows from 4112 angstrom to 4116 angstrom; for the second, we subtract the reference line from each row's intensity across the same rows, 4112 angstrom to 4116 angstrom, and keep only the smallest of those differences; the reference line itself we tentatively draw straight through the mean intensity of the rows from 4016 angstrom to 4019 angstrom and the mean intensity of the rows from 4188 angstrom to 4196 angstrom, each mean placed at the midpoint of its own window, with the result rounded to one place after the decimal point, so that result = -0.3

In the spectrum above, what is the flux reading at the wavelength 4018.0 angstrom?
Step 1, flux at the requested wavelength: 12.21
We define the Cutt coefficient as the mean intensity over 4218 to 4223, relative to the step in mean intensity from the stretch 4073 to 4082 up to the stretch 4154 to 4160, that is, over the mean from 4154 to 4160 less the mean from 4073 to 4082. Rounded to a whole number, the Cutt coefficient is 7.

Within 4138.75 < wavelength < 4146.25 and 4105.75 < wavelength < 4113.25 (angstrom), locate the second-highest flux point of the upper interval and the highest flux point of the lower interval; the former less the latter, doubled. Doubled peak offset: 1.5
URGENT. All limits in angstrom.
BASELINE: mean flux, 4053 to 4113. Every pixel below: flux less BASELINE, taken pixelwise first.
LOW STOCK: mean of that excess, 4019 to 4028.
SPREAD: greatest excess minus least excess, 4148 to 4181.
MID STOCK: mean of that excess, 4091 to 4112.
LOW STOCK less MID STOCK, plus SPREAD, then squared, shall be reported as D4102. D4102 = 38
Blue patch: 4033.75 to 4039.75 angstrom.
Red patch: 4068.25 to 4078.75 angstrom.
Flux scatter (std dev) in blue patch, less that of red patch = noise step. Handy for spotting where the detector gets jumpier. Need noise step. -0.36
